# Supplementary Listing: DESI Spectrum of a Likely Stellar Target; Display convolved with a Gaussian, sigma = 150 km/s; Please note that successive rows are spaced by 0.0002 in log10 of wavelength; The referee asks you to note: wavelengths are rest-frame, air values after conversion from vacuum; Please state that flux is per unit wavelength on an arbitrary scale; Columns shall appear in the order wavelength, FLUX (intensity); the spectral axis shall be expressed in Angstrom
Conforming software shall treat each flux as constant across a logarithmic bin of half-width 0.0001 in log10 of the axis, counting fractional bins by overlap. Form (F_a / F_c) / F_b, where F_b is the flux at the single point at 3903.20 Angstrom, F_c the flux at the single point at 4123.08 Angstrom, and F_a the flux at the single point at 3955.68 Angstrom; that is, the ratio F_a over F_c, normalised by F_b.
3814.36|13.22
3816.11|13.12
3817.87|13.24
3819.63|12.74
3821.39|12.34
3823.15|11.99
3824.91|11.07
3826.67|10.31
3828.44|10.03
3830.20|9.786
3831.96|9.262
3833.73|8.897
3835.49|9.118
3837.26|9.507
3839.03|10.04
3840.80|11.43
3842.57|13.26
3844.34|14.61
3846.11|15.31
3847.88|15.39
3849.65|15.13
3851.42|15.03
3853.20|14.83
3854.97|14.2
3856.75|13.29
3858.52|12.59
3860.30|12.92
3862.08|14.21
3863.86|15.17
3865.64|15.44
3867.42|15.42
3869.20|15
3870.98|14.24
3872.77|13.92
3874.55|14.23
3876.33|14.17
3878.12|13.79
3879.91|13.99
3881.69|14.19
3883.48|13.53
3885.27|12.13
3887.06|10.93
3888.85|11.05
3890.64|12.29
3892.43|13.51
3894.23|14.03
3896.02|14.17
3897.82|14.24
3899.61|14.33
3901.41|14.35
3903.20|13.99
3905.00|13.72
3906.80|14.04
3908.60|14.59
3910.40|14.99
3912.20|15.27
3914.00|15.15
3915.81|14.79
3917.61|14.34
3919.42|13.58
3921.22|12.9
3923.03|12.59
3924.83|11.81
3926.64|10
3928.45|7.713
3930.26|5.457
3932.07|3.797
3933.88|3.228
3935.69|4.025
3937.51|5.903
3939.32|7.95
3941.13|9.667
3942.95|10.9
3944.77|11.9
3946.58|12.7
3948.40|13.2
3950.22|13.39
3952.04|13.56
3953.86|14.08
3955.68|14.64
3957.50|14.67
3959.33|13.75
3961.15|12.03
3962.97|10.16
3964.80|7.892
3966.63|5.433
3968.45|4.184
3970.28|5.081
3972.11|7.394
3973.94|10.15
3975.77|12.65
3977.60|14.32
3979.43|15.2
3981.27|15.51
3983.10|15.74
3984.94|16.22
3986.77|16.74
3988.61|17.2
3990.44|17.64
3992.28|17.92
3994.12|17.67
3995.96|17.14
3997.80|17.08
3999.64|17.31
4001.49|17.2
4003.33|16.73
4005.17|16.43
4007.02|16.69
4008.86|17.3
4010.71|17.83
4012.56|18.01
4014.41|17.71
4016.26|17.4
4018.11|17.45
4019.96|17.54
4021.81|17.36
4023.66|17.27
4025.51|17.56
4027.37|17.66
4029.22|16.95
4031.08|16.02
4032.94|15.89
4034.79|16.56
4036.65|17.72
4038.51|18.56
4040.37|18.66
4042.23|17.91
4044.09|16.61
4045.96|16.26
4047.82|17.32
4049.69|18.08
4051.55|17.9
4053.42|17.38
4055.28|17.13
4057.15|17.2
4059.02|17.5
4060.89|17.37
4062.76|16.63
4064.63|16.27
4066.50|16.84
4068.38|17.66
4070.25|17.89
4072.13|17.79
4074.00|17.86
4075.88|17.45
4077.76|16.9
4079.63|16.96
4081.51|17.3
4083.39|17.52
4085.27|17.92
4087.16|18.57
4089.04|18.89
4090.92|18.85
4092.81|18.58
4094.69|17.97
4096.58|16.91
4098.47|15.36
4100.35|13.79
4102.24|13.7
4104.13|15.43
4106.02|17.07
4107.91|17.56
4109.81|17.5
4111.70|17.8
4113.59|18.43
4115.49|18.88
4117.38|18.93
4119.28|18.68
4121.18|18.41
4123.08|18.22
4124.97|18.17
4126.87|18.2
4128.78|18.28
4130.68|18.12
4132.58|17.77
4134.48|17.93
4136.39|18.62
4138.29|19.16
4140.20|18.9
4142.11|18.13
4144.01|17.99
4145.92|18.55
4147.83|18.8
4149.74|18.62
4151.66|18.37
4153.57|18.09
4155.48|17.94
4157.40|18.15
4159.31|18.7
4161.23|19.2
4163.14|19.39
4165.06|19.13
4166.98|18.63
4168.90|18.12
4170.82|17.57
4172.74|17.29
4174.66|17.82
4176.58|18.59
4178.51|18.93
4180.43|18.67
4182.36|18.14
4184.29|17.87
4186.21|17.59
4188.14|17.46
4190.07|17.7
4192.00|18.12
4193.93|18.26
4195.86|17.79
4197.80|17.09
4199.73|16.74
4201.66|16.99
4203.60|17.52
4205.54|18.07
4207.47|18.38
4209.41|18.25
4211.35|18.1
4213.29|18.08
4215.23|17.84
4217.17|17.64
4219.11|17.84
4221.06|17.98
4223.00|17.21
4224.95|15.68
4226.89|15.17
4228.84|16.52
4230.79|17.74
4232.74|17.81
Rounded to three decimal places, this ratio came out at 0.057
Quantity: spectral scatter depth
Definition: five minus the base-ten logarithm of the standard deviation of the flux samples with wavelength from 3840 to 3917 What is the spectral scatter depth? 4.9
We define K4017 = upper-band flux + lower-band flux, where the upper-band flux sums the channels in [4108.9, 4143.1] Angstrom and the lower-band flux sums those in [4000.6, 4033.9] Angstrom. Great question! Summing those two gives 639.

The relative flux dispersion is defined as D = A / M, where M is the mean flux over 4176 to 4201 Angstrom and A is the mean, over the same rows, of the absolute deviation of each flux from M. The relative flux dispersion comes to 0.027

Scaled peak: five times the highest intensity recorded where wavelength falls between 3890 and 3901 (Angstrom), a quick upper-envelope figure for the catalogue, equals 72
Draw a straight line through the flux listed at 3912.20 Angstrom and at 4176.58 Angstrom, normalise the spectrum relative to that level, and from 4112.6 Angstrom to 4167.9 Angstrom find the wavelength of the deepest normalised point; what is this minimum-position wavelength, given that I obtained 4155.48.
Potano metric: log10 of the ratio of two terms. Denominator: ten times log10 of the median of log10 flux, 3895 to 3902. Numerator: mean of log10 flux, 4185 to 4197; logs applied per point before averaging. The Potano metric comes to 0.30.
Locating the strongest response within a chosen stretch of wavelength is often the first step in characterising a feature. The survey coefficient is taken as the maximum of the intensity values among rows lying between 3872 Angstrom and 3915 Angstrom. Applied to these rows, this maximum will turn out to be 15.27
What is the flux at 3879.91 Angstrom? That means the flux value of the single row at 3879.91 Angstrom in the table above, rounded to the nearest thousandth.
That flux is 13.990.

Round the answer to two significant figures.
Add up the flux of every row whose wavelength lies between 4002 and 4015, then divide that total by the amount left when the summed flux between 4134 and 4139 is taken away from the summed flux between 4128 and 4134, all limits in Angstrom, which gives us -78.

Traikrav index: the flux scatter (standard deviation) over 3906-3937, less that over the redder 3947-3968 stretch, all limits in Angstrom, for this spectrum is 1.4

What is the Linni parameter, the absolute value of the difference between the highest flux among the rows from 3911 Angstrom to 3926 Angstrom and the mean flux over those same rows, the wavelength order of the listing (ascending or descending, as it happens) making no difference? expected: 1.5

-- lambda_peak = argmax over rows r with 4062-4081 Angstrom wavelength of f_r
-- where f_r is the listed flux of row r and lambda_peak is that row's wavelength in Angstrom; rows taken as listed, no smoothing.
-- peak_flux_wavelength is 4070.25 Angstrom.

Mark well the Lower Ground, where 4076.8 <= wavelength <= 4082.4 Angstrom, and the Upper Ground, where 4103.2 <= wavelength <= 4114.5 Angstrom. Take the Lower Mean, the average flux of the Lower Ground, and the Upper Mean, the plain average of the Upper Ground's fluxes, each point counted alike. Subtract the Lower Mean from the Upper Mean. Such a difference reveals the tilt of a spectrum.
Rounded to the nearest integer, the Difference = 0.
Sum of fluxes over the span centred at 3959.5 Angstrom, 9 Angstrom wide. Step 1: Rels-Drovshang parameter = 65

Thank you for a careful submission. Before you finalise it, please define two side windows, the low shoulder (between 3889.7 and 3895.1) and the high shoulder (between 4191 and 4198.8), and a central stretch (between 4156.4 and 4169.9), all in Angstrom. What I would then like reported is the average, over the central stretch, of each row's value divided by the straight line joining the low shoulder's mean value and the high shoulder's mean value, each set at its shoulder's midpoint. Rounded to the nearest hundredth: 1.08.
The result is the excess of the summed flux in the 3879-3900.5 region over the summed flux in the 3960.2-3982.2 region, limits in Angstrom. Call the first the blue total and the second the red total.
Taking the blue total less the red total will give 38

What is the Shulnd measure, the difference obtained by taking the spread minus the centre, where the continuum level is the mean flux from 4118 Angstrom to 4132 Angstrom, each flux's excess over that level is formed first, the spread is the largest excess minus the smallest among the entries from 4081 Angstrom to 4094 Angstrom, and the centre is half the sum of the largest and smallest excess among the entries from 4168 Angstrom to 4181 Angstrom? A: 1.8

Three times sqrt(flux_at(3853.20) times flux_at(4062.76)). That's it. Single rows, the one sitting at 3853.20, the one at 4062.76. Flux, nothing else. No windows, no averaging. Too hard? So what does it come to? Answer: 47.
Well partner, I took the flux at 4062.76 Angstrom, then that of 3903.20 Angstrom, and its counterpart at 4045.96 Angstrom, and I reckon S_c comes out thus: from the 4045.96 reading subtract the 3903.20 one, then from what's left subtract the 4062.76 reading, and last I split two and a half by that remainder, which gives -0.174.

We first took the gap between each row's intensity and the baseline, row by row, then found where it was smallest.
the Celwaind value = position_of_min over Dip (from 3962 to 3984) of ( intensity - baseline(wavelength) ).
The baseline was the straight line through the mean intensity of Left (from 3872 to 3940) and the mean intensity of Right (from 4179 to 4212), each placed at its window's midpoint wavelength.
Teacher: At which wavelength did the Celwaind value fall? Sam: 3968.45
